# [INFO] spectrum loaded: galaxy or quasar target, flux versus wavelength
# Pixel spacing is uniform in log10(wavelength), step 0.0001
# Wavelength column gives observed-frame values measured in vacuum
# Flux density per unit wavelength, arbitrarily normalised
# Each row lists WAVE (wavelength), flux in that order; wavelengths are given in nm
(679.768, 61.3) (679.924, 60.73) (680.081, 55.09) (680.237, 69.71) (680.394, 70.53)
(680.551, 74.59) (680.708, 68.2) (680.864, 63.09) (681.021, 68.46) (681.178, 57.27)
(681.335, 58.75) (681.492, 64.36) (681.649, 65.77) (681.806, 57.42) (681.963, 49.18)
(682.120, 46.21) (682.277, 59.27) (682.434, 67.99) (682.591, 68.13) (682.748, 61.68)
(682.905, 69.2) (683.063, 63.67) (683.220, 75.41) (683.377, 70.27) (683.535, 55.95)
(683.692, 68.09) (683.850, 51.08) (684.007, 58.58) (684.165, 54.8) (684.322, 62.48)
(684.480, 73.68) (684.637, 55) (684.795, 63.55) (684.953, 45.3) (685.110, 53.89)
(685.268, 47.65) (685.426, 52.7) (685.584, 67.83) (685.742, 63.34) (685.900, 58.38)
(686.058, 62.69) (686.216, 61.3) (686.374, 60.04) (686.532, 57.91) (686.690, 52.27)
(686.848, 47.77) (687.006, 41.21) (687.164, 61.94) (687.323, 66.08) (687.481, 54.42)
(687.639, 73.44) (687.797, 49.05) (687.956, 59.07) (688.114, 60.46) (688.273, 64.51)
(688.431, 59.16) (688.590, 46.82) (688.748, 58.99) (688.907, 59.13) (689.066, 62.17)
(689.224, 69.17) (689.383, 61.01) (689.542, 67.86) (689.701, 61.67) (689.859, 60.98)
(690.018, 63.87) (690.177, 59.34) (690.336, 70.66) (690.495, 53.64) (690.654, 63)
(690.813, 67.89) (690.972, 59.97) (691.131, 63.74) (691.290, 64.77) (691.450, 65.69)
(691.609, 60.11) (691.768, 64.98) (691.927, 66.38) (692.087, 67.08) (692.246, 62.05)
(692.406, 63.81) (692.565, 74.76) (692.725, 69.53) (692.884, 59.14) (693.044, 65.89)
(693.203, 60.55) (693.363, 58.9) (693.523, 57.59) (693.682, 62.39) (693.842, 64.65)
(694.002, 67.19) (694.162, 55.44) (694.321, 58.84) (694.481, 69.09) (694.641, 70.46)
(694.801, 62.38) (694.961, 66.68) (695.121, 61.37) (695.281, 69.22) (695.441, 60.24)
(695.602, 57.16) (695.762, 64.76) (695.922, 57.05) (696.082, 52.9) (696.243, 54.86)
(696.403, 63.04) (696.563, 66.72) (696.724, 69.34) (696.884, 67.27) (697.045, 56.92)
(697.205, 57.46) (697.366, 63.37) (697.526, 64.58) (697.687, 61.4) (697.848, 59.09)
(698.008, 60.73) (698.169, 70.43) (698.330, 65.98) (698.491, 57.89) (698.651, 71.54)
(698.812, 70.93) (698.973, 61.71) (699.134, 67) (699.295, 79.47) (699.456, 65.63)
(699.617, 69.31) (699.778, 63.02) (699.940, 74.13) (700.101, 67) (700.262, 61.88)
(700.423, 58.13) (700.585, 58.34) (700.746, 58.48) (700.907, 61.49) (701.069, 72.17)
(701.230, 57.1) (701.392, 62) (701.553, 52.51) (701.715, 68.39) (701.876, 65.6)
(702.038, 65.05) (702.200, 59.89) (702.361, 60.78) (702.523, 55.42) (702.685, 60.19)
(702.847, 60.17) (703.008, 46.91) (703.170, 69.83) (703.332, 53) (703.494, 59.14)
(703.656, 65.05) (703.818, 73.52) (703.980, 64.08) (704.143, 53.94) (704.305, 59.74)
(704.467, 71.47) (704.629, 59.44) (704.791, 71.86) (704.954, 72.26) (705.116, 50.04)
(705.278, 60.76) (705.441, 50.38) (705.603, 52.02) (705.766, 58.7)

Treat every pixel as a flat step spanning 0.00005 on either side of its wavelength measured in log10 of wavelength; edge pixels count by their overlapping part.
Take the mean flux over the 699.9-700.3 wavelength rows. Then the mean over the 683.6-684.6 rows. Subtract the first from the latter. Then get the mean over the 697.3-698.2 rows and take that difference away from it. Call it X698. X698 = 69.5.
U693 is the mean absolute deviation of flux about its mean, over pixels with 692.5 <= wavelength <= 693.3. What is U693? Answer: 4.9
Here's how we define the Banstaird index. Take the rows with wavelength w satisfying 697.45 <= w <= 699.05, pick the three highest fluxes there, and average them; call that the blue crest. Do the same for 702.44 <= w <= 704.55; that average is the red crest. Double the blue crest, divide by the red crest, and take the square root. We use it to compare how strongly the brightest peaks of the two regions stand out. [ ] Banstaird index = 1.41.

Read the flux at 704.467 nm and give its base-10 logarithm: 1.85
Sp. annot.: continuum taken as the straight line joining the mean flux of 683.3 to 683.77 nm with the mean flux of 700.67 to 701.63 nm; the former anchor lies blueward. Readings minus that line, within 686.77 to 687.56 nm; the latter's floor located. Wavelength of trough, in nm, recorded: 687.006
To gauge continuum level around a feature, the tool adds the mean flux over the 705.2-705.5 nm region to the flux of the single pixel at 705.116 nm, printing 106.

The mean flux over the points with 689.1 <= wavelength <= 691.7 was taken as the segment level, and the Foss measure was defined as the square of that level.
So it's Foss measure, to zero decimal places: 4011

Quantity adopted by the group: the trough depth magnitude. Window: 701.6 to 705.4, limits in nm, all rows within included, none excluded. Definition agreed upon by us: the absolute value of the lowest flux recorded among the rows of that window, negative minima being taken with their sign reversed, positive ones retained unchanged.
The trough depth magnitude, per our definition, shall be 46.9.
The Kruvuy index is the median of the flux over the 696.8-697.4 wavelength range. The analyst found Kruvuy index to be 60.4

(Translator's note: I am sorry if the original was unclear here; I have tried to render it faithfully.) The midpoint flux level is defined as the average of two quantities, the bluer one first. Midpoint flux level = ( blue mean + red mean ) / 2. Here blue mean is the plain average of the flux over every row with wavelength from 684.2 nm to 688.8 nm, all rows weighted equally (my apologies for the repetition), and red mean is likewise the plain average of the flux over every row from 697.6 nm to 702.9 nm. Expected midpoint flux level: 60.8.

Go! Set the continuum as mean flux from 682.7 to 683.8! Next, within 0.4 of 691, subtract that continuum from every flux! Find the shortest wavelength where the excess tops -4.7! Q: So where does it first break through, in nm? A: 690.654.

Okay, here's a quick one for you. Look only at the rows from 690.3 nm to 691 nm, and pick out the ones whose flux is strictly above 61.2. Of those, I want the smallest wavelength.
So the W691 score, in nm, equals 690.336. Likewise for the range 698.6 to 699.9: 698.651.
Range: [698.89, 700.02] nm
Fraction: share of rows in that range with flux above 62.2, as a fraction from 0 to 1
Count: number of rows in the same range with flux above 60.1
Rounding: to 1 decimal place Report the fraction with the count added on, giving 7.9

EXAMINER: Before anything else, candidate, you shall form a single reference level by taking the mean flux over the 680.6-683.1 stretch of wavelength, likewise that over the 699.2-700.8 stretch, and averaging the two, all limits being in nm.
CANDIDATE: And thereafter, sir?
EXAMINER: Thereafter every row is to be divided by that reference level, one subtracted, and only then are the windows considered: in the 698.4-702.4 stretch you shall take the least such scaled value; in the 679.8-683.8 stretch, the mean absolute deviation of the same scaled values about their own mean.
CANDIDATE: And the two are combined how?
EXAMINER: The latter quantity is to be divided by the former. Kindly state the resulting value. -0.53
